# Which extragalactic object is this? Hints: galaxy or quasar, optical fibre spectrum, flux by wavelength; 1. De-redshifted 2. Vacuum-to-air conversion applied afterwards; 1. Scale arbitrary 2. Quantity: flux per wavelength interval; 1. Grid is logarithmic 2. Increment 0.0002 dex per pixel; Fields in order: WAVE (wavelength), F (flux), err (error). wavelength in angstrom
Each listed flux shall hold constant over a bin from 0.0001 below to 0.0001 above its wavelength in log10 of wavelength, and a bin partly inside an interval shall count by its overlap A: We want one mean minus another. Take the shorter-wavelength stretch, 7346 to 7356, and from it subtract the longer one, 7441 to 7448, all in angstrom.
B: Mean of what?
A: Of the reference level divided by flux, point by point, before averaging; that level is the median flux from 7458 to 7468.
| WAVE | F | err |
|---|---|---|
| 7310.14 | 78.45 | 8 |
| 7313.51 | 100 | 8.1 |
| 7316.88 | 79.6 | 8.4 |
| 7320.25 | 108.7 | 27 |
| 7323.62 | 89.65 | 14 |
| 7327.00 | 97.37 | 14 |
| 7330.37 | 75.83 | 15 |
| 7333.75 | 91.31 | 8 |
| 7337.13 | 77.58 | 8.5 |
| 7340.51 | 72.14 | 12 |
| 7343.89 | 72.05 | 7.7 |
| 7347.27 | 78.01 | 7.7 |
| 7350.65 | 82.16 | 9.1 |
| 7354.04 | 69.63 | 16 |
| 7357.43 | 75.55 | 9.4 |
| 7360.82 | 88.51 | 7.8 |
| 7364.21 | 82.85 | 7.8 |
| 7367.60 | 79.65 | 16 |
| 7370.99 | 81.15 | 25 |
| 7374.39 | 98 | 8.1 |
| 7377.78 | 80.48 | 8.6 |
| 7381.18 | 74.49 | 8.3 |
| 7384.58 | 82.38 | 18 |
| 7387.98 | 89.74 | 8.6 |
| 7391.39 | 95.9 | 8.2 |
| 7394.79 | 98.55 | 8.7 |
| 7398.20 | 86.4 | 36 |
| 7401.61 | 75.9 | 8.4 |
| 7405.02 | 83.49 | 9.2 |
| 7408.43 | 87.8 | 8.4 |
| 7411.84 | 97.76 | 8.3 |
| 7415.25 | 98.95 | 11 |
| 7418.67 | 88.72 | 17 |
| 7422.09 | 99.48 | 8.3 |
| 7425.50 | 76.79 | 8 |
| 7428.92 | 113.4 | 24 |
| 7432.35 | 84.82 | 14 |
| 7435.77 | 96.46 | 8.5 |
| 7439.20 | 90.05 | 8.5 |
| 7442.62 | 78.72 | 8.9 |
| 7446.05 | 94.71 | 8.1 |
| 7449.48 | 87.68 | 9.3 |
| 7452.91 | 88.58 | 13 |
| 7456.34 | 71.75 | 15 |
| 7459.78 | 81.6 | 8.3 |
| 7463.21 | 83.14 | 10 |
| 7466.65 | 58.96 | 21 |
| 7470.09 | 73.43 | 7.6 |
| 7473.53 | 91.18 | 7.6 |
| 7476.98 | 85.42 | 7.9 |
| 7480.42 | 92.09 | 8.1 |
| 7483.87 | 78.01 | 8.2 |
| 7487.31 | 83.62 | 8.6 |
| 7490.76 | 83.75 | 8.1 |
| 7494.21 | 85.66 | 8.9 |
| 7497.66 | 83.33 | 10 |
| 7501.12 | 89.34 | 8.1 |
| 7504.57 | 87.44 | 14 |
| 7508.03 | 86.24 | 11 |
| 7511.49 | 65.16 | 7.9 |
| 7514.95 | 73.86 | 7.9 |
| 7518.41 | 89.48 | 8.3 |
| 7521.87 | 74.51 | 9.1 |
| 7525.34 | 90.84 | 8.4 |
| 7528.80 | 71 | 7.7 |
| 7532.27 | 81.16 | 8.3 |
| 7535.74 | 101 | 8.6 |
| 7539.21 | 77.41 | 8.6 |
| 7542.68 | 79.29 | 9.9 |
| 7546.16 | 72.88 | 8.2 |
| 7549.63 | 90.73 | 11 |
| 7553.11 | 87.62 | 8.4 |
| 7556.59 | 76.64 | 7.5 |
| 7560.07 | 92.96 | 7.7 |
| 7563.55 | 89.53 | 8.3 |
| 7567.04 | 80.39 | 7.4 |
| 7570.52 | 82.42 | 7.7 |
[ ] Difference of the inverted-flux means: 0.12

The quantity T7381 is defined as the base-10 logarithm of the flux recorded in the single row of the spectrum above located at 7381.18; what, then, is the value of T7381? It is 1.87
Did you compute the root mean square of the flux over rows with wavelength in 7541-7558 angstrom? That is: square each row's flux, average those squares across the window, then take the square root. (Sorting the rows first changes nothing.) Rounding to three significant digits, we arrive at 81.7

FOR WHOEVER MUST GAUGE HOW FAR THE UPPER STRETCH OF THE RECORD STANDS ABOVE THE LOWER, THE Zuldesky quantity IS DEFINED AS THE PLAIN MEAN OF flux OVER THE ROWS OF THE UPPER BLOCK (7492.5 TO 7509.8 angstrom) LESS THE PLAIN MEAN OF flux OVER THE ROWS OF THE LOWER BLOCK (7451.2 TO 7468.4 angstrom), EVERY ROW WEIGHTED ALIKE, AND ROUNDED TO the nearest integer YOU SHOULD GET 10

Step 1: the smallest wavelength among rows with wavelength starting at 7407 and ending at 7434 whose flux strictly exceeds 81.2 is 7408.43 angstrom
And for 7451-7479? 7452.91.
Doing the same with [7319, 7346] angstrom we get 7320.25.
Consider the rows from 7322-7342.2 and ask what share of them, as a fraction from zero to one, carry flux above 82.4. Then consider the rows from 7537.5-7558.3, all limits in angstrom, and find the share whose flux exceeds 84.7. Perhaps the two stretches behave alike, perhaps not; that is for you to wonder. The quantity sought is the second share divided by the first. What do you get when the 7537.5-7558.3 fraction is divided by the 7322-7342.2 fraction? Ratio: 0.67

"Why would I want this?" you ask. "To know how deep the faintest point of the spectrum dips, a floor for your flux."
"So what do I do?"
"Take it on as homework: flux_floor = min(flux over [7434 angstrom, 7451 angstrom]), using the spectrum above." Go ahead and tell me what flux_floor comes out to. 78.72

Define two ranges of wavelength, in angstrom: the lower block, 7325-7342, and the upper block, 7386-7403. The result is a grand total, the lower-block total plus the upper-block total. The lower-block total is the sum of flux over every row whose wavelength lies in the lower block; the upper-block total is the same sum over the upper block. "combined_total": 861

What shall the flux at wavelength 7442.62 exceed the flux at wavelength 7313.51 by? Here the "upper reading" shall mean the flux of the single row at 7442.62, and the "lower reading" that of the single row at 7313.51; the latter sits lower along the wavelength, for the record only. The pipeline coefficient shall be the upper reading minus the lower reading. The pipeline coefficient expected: -21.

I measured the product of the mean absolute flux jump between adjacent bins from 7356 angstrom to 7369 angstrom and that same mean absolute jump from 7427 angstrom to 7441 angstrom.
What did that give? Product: 113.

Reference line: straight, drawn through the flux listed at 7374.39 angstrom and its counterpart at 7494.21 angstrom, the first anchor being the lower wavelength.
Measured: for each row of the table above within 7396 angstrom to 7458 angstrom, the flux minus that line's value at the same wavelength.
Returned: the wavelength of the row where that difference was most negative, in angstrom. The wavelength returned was 7401.61 angstrom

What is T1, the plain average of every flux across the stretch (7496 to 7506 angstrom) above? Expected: 86.7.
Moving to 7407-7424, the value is 94.5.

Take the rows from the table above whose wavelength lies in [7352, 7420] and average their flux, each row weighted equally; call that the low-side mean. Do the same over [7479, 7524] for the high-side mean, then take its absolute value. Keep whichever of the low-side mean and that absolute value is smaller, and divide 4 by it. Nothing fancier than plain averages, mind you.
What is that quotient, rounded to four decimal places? 0.0485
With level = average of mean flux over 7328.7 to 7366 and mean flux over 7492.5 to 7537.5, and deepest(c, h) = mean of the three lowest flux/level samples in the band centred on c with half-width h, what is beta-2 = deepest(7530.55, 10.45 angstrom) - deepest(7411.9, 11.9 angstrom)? -0.10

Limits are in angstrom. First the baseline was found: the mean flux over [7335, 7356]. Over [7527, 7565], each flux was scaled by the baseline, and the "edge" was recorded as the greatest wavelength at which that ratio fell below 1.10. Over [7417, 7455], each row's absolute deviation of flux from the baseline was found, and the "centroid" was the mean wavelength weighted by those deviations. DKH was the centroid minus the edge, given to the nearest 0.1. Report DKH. -122.0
